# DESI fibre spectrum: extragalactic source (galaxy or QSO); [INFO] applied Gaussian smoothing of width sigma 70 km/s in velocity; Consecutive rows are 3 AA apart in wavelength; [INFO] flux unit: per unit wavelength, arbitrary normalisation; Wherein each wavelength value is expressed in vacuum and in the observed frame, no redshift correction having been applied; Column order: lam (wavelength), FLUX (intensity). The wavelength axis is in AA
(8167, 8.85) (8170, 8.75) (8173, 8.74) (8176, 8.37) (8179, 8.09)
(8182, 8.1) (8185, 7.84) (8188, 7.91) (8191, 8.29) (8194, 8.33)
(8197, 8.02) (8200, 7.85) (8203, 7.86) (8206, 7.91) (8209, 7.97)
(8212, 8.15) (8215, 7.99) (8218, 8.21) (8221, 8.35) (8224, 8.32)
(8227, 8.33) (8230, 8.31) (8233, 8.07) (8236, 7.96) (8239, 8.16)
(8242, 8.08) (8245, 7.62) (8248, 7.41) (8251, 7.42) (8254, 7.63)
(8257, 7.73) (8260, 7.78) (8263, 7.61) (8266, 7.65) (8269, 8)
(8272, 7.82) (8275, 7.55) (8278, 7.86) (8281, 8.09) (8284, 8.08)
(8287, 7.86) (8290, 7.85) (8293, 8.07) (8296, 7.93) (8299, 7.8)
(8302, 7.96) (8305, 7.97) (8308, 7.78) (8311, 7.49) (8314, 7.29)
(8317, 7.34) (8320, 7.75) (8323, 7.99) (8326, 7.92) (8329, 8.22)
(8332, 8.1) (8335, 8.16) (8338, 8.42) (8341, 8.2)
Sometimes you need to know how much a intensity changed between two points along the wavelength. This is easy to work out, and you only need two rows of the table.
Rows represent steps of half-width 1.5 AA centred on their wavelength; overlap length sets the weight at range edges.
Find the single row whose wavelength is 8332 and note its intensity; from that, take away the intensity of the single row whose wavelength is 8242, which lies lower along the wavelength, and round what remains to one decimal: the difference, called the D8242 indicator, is 0.0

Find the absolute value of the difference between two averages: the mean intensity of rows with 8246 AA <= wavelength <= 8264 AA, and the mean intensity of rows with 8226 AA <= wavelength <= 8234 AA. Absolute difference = 0.6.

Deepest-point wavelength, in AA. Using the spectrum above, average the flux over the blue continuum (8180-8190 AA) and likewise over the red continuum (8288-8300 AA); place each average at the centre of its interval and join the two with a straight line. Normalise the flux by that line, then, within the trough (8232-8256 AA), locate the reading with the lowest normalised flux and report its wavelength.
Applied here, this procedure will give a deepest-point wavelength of 8248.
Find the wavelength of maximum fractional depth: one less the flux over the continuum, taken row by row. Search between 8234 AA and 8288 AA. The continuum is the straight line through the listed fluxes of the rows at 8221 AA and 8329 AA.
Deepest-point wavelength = 8248 AA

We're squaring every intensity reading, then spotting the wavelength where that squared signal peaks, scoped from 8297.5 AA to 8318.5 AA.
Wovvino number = 8305 AA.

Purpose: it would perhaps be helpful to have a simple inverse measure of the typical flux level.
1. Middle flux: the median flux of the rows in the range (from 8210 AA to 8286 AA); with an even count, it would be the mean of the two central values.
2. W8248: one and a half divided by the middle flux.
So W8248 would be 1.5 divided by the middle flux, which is 0.188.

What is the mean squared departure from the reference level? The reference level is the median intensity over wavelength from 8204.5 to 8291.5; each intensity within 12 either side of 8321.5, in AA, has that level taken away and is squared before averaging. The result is 0.15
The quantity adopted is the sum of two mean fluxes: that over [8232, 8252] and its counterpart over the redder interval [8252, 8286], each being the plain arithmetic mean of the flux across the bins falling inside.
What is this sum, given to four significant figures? 15.62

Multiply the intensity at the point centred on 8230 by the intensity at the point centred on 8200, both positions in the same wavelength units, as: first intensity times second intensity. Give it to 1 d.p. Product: 65.2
